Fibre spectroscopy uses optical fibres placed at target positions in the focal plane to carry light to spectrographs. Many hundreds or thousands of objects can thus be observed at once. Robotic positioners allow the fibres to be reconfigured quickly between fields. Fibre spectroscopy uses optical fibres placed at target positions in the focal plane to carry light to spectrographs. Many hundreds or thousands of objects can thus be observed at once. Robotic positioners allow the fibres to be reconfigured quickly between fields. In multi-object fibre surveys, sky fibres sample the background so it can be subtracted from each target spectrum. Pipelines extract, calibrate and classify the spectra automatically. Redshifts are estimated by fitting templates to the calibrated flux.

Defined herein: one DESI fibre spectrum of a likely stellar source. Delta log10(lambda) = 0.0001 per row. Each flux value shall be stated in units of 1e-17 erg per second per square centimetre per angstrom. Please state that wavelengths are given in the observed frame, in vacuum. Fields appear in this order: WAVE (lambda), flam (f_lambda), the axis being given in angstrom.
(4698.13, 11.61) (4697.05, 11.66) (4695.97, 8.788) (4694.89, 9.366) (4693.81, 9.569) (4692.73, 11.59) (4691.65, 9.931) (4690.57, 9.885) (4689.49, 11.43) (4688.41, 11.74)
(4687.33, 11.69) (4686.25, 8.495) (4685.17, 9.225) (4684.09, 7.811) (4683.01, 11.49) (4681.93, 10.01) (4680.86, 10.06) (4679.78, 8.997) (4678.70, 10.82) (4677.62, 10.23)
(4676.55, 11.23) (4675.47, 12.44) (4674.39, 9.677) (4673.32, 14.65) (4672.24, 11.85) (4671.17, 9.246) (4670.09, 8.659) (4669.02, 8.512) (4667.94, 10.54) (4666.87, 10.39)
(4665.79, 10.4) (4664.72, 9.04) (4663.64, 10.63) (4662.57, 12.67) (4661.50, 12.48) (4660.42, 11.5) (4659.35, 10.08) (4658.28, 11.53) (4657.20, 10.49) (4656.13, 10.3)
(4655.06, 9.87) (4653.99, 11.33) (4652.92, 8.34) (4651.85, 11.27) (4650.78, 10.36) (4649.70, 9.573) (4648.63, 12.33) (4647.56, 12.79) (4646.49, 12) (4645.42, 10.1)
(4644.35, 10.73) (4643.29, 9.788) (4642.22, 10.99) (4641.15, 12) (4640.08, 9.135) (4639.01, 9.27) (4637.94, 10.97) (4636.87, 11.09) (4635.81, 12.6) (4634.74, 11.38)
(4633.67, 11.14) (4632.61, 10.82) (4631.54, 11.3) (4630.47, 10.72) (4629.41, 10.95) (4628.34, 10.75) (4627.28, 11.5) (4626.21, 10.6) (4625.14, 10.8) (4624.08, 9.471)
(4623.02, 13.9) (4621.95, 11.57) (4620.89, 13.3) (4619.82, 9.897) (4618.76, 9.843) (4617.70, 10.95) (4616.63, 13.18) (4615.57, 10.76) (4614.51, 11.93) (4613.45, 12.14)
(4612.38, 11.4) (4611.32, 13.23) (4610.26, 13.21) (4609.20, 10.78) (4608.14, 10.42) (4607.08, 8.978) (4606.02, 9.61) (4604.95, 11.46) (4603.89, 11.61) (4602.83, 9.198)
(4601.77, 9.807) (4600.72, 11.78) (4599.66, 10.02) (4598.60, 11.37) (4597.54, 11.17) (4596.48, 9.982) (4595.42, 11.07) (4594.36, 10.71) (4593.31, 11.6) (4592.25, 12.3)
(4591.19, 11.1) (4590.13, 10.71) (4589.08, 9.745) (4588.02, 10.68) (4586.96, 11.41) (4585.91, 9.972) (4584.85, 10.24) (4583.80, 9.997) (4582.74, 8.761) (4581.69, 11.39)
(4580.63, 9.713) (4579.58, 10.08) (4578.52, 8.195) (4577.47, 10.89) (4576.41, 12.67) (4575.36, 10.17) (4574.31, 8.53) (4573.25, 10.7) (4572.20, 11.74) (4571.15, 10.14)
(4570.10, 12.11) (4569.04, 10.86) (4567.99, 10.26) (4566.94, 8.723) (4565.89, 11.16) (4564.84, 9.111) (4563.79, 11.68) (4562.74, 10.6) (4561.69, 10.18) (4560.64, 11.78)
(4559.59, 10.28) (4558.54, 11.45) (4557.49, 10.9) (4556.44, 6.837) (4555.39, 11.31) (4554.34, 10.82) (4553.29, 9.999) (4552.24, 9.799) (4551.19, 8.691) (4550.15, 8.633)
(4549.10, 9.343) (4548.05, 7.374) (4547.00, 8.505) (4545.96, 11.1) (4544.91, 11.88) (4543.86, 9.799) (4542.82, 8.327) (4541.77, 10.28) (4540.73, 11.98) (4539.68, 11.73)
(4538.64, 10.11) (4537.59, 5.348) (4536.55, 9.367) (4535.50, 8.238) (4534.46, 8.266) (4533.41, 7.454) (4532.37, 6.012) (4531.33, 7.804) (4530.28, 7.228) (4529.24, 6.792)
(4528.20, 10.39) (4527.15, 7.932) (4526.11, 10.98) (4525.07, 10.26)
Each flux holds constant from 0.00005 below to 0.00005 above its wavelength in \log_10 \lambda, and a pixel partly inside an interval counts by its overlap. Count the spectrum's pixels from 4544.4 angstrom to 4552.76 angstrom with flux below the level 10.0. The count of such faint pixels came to 6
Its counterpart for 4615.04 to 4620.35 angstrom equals 2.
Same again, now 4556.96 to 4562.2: 0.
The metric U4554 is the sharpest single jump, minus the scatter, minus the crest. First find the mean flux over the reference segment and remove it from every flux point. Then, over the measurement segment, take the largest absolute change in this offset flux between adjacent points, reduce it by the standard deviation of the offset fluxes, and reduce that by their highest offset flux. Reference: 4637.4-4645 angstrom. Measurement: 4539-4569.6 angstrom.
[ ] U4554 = 1.5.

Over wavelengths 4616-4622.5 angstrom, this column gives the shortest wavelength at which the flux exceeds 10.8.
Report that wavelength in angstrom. 4616.63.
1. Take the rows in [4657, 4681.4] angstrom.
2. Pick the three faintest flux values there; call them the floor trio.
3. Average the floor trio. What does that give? 8.7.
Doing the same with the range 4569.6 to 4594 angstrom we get 8.5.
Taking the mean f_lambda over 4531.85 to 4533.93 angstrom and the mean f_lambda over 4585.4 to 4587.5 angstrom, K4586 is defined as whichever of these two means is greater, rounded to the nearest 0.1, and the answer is 10.7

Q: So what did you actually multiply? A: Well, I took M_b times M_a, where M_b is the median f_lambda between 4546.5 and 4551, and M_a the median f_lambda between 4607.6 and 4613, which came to 98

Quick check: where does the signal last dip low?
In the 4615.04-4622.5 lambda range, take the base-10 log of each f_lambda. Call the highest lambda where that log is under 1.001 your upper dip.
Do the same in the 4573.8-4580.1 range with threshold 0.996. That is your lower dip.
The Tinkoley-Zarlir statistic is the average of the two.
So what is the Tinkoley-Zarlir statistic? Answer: 4599.2 angstrom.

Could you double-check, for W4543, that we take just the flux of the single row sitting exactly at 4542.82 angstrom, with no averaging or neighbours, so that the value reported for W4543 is 8.327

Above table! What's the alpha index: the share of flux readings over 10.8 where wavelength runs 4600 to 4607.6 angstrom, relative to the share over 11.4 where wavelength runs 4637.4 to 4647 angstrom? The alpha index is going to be 1.93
